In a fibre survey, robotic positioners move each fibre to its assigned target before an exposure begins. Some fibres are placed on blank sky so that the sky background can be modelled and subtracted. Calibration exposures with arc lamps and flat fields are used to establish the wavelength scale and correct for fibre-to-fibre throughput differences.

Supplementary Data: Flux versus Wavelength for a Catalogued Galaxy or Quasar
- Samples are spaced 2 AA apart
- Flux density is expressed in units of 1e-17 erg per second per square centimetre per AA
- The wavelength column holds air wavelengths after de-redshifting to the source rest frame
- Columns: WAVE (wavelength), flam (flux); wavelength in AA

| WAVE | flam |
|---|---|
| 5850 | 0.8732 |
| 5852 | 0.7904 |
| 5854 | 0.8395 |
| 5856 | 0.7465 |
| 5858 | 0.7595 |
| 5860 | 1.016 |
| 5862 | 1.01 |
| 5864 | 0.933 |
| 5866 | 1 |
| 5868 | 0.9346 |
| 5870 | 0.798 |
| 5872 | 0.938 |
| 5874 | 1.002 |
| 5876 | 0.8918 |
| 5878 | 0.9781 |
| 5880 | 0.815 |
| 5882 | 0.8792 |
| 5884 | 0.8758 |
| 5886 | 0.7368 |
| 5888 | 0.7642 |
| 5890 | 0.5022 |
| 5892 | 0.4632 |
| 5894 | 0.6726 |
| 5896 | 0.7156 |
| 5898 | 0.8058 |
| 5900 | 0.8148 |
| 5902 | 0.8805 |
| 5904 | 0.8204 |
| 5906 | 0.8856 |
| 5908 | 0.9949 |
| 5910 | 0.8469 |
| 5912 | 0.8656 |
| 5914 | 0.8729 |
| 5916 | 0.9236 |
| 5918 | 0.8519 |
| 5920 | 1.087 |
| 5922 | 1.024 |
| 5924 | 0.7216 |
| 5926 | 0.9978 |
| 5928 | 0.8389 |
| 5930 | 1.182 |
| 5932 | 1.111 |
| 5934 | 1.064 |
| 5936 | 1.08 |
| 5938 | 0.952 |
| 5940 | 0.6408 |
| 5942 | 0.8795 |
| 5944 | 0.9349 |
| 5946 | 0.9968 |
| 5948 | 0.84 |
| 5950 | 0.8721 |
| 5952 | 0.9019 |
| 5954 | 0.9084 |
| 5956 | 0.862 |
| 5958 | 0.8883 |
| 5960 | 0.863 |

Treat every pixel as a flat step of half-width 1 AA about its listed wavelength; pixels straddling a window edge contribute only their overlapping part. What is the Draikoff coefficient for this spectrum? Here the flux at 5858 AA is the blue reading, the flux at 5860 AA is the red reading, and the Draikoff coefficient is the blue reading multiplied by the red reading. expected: 0.77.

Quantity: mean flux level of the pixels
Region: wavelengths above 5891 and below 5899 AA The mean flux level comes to 0.66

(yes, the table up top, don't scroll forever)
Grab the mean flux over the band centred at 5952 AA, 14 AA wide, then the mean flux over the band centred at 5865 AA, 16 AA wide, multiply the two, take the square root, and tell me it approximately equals 0.910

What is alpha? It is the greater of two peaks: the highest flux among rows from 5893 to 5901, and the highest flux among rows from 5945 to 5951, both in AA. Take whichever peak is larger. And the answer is 1.00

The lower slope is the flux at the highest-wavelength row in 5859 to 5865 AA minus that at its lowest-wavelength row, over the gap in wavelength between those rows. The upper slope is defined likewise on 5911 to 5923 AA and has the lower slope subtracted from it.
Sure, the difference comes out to 0.04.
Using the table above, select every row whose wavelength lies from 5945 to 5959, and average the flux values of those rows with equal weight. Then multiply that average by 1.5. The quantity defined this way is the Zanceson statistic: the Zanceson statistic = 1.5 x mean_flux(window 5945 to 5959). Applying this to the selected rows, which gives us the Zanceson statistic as 1.34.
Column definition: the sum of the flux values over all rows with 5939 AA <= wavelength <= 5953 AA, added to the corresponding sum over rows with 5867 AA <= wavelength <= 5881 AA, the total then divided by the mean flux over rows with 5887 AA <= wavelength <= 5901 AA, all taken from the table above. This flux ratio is 18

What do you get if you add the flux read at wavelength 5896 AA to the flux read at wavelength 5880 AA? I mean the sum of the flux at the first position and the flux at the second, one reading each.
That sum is 1.5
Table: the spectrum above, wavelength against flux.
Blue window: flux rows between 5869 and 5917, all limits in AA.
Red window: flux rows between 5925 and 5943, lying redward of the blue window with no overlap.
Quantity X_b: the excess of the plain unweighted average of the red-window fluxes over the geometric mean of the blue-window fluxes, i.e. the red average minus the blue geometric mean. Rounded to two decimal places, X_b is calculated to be 0.16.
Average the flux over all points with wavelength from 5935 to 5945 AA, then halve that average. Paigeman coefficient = 0.449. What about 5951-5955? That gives 0.453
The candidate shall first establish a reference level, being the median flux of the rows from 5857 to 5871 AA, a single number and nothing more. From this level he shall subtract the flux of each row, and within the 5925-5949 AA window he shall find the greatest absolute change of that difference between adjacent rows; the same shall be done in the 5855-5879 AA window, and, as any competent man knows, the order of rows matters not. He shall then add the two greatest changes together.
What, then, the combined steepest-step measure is 0.600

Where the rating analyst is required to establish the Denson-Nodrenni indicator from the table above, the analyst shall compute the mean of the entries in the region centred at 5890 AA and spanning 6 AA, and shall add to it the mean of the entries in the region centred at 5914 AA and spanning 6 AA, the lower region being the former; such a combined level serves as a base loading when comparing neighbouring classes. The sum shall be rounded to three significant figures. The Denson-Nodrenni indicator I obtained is 1.46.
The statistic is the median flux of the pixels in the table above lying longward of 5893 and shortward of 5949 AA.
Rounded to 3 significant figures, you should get 0.880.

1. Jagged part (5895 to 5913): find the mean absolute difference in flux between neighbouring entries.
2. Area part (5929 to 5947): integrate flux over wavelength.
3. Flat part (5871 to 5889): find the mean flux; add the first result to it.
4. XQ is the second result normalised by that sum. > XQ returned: 18.7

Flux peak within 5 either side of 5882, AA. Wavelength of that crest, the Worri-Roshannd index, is 5878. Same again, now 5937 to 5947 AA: 5946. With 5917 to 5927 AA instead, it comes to 5920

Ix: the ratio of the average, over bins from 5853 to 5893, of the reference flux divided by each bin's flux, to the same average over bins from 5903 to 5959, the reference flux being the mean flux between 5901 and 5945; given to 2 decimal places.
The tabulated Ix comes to 1.12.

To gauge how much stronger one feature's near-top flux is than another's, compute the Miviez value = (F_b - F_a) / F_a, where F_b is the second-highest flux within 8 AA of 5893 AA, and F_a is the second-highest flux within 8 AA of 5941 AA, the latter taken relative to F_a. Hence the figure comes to -0.24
